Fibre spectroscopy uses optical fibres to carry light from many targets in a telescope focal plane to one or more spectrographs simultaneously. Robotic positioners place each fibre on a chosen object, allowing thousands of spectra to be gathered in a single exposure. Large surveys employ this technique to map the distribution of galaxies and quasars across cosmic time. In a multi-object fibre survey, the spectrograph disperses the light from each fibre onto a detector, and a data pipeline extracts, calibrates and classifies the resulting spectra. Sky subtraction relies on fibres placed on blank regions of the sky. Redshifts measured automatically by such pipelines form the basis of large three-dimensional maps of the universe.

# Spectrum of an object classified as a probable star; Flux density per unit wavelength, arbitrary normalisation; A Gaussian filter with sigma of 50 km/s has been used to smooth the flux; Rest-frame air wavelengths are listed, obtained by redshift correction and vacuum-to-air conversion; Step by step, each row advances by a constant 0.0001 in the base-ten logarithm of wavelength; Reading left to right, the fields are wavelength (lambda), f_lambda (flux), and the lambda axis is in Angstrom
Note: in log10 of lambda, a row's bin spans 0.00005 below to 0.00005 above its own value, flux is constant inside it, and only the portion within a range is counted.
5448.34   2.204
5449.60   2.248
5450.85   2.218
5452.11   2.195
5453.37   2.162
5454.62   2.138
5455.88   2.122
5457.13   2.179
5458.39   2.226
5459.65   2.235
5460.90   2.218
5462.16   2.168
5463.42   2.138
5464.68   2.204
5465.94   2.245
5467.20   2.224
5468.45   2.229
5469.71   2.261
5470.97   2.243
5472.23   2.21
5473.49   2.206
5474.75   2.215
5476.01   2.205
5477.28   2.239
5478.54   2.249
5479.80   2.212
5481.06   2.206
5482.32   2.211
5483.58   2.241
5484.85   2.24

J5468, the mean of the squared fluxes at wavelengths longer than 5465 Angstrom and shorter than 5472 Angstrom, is 5.02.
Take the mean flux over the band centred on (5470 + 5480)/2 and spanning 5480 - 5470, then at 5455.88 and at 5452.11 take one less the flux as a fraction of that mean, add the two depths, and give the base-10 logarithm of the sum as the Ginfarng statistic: -1.24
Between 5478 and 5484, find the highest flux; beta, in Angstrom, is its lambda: 5478.54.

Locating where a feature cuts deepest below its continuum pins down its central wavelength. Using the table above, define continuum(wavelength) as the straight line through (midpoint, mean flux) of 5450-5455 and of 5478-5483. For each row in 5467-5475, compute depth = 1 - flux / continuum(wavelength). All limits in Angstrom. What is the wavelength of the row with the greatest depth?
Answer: 5473.49 Angstrom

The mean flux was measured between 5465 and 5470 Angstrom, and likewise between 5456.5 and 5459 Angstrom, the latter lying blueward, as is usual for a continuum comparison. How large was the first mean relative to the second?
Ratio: 1.02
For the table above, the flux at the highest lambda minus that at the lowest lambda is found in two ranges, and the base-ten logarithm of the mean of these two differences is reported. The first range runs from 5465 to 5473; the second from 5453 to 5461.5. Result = -1.98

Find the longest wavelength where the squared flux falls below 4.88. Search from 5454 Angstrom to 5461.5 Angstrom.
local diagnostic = 5457.13 Angstrom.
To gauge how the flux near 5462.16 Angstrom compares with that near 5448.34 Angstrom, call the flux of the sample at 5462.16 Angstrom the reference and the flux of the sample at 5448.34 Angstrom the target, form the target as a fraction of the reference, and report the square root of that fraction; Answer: 1.01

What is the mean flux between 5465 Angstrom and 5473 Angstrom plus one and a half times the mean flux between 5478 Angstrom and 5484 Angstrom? 5.57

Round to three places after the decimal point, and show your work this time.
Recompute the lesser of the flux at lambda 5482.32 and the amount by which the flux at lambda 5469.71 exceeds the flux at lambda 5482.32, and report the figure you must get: 0.050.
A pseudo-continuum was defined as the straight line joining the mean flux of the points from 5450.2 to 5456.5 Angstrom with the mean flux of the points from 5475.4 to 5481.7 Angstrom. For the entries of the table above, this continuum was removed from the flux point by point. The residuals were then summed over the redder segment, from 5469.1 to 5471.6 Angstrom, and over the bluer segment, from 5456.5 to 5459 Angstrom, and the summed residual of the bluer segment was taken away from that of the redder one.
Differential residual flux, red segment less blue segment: 0.04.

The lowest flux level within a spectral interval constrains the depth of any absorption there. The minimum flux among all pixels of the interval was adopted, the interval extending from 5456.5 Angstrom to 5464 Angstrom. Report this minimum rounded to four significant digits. 2.138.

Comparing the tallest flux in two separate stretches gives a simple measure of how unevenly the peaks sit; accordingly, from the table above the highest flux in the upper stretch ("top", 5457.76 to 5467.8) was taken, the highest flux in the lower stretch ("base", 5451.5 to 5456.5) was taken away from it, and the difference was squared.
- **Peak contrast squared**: 0.0025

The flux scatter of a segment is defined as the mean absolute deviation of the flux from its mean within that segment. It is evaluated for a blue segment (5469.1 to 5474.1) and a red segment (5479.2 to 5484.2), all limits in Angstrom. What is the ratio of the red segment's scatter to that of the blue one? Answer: 0.53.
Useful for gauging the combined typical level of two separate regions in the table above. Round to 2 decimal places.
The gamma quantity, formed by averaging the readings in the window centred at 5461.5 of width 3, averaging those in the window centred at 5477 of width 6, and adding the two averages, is 4.42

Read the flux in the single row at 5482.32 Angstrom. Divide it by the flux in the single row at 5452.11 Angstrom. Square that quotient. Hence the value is 1.01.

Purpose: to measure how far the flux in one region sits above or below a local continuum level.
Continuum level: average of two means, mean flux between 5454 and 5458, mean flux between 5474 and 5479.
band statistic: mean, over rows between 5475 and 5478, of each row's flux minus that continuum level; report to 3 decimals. 0.035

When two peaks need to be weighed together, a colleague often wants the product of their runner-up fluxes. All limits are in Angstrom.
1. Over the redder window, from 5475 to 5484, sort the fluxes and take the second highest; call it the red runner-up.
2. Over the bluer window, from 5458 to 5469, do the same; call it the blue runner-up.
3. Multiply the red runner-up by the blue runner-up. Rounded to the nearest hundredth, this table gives 5.01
